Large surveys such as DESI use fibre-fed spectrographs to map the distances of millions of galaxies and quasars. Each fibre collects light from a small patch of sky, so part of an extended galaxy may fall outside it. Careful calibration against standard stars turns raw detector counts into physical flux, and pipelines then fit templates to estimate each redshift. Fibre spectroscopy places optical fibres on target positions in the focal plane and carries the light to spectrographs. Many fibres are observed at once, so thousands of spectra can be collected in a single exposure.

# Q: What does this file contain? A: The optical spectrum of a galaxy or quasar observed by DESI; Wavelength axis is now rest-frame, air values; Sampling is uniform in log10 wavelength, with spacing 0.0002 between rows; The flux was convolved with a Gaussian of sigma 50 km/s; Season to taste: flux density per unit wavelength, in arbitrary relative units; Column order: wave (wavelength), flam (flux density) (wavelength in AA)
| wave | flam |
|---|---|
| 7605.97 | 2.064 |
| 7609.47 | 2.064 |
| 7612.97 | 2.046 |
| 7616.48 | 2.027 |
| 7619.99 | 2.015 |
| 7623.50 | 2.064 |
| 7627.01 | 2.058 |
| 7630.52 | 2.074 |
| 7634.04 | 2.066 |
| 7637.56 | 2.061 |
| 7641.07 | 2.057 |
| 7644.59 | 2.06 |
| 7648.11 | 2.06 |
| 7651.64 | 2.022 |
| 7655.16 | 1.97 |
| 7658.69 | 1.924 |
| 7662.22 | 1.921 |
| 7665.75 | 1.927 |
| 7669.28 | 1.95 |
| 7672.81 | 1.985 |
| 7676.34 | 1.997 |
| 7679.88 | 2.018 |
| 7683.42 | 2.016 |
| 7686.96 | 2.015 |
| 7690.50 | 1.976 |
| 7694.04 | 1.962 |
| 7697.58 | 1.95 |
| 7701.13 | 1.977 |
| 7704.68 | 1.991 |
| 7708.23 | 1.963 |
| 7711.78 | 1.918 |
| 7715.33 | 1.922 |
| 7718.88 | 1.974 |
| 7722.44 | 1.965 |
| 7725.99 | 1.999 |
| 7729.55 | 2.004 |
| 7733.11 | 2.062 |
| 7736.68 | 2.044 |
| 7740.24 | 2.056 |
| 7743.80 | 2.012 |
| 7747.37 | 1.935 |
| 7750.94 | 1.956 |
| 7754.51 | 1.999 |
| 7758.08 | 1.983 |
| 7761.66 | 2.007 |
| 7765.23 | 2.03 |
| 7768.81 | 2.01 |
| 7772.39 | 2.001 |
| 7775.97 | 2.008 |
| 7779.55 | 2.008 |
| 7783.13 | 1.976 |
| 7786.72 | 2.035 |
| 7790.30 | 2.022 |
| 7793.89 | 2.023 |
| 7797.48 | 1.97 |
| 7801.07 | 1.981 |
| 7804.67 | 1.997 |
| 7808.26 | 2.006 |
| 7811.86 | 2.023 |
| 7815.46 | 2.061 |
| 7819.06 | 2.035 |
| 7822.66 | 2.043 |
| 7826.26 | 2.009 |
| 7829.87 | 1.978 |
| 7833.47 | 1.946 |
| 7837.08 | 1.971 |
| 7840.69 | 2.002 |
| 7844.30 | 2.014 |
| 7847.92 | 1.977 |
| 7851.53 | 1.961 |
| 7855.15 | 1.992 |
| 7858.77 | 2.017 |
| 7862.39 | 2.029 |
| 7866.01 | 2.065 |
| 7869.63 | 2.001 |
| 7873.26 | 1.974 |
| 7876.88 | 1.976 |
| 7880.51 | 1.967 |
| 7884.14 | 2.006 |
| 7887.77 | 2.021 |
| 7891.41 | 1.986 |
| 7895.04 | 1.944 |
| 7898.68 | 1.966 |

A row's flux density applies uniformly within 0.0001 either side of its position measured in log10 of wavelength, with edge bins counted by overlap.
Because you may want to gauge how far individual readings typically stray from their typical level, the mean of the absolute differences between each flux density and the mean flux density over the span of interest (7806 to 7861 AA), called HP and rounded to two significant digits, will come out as 0.025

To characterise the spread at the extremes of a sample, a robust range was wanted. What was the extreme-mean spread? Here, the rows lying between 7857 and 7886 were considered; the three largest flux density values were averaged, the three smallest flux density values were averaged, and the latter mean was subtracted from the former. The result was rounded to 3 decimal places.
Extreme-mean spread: 0.065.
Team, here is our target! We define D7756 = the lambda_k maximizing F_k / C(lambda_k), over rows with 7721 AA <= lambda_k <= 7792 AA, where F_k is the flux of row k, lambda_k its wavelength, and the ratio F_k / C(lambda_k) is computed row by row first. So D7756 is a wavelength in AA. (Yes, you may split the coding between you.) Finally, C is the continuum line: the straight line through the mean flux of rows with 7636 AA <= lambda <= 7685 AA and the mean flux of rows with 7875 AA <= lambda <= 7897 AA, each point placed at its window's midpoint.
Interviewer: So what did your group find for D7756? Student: 7733.11 AA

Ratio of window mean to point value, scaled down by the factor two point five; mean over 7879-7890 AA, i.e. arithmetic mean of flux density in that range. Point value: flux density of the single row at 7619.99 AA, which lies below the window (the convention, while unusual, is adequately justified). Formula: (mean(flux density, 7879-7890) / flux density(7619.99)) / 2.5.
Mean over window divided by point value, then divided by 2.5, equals 0.397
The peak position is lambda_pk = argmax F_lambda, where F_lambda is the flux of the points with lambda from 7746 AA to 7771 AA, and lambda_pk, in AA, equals 7765.23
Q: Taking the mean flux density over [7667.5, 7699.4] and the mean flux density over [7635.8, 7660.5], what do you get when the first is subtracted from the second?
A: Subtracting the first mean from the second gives 0.04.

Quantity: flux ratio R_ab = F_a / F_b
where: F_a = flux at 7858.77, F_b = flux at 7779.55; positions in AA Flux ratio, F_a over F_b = 1.00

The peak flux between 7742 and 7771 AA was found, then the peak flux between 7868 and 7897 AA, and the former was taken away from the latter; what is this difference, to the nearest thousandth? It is -0.009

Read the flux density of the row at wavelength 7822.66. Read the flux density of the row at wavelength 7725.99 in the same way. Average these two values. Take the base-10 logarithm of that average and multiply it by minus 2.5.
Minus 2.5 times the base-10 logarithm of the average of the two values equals -0.764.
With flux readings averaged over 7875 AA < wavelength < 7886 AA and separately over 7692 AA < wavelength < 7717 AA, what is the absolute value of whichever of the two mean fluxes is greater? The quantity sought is 1.98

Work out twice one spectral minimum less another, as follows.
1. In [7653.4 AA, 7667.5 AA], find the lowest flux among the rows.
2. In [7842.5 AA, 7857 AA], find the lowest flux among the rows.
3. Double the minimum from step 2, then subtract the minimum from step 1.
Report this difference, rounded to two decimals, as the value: 2.00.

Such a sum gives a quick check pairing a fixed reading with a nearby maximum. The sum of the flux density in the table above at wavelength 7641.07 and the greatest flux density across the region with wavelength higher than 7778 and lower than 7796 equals 4.09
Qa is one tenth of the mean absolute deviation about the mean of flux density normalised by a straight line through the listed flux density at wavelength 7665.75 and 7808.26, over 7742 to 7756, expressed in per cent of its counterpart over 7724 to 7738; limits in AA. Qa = 13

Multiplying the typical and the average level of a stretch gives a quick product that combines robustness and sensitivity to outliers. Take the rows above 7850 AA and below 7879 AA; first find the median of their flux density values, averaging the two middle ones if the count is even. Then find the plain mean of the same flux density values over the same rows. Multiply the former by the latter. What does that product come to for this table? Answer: 4.00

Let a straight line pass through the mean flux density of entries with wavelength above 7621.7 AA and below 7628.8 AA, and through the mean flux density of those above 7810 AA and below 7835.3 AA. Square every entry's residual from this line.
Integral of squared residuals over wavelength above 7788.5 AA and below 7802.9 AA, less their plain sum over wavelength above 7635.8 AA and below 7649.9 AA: 0.014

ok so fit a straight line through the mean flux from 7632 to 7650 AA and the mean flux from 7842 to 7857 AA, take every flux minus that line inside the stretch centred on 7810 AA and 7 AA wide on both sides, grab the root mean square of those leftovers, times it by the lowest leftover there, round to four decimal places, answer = -0.0002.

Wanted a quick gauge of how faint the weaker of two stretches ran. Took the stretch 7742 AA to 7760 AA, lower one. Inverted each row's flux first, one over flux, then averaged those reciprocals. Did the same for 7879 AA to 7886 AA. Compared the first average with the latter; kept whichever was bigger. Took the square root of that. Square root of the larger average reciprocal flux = 0.711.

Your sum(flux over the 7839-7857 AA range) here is 9.9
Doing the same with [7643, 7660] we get 10.0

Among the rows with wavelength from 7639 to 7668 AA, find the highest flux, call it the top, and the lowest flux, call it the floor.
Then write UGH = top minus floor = 0.139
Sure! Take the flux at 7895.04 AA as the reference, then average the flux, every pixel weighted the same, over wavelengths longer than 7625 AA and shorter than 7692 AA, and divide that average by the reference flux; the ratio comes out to 1.03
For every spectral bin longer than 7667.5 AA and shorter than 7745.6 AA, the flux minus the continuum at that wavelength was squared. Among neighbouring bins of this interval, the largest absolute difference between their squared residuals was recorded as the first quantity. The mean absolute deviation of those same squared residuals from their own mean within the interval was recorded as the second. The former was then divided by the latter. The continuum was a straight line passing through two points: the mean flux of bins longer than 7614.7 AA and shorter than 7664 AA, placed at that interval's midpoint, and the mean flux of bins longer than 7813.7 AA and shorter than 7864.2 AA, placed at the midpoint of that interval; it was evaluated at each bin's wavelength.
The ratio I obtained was 3.7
